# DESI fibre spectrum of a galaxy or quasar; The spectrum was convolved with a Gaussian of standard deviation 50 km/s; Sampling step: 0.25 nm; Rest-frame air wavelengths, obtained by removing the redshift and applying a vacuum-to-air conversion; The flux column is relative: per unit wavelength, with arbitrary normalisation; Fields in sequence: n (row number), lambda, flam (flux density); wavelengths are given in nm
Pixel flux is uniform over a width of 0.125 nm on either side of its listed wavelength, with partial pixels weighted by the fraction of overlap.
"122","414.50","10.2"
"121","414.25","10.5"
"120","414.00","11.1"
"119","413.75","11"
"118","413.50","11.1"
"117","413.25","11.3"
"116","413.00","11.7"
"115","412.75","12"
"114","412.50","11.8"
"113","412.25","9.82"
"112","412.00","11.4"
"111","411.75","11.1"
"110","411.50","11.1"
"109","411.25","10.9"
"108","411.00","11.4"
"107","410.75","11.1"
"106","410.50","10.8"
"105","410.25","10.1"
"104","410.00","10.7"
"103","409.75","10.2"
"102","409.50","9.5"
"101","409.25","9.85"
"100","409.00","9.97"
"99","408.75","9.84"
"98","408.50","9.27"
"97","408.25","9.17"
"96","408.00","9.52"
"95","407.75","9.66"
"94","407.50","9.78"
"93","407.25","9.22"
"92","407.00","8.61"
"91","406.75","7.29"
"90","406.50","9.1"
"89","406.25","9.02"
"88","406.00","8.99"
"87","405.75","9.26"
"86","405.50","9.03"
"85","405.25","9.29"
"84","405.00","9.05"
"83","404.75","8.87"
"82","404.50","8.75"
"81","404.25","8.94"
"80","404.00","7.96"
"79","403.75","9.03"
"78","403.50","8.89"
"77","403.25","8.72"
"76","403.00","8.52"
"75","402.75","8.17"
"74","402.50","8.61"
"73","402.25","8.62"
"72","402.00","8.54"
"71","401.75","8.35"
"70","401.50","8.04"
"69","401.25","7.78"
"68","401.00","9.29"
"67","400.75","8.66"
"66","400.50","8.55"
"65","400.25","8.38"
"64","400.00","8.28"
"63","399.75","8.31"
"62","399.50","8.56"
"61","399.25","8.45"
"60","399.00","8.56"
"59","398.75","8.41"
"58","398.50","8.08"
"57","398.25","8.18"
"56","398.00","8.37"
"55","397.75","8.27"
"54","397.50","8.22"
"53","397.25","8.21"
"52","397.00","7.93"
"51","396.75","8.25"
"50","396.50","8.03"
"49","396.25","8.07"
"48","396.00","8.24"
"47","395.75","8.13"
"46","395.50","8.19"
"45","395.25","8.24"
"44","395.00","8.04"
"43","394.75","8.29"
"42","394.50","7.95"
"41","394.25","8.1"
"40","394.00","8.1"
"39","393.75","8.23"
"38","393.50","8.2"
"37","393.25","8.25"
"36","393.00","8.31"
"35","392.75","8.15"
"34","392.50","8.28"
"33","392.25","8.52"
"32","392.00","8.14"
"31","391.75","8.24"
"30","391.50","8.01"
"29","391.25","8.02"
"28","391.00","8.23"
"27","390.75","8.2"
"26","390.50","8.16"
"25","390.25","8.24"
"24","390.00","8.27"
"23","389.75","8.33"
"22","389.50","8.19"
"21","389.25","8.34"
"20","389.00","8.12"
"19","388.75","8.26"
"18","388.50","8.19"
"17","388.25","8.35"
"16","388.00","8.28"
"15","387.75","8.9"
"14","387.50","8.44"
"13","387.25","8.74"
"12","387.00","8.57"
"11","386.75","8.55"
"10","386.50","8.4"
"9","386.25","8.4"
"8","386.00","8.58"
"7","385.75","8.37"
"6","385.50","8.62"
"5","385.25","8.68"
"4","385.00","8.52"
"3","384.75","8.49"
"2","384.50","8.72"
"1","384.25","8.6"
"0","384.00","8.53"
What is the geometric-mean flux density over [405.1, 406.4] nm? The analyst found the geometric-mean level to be 9.1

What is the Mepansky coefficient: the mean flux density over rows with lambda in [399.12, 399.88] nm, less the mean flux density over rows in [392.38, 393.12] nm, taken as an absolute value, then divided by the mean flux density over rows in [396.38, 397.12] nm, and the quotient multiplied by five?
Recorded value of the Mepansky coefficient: 0.12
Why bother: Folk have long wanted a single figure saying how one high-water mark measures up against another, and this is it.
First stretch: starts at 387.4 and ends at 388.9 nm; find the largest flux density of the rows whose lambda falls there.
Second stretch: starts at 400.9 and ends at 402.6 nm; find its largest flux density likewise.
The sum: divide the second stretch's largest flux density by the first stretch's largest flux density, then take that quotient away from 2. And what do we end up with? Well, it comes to 0.956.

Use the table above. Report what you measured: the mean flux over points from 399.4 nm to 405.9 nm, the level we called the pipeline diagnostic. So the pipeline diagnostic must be 8.6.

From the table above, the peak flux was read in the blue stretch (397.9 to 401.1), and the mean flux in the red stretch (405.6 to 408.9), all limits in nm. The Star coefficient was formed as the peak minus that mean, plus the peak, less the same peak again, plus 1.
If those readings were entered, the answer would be 1.2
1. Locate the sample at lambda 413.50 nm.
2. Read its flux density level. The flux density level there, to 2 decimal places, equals 11.10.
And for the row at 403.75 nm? 9.03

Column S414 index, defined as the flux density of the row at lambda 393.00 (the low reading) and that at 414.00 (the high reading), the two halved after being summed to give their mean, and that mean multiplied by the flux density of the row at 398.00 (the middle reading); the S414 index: 81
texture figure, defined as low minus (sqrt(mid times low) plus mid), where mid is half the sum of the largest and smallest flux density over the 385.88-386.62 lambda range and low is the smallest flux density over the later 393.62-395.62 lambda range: -8.8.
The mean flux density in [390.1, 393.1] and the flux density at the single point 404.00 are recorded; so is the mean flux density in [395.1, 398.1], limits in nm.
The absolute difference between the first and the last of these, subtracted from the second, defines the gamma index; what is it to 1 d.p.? 7.9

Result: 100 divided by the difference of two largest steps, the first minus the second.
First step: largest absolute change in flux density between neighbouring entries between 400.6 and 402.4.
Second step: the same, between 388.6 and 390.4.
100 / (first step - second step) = 78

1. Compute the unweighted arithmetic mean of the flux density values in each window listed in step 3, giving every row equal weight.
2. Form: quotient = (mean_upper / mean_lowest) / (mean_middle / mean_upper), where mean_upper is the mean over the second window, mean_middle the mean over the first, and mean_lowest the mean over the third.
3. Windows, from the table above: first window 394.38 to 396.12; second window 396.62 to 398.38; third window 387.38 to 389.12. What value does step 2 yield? 0.99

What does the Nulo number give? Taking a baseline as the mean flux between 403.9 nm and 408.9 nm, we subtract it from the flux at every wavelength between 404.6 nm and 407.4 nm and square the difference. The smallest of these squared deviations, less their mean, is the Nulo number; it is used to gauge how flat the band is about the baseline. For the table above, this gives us -0.31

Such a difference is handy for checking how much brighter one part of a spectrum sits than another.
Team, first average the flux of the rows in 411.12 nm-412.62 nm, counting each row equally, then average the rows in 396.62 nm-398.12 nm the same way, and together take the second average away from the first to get 2.8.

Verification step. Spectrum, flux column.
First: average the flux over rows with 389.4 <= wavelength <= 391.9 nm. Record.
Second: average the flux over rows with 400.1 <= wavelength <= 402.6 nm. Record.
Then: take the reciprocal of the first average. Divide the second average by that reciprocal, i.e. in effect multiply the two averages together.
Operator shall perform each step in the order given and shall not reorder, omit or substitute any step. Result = 69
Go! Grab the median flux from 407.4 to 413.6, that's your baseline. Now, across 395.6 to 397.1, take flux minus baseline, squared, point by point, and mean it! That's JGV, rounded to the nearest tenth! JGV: 6.7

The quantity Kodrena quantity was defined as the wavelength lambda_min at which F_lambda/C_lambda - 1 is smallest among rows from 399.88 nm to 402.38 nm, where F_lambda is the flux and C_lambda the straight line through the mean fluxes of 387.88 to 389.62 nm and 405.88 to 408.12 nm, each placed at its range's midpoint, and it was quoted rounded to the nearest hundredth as 401.25 nm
